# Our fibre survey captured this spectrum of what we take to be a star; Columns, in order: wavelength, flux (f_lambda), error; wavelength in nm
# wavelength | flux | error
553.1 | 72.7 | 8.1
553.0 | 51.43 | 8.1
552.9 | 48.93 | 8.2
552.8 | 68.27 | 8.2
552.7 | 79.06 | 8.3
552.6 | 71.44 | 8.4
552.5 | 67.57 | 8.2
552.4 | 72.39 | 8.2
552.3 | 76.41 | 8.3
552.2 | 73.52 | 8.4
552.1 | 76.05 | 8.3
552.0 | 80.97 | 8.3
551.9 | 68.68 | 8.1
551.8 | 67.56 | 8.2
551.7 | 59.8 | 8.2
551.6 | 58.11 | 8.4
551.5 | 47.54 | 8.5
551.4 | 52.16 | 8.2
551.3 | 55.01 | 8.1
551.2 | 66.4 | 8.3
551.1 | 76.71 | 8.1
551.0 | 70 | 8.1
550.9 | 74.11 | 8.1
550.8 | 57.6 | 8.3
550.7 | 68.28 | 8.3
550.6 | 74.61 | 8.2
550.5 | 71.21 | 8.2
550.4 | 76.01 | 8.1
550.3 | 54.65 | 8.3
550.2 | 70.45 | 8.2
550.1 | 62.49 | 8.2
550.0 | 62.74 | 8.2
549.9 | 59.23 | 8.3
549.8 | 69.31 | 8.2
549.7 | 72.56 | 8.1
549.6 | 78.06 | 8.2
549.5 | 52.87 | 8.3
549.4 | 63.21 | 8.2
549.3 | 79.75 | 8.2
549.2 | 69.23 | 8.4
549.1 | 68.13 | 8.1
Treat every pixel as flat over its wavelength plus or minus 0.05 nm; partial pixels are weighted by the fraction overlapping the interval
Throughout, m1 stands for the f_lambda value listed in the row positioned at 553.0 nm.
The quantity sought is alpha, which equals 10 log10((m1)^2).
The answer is 34.2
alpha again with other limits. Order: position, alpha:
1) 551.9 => 36.7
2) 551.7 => 35.5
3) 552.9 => 33.8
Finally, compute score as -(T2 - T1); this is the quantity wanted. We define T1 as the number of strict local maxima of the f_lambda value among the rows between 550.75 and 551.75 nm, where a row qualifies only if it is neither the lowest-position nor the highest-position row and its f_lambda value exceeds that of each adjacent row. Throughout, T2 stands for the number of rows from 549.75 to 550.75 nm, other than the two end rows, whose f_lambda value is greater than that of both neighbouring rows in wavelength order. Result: -2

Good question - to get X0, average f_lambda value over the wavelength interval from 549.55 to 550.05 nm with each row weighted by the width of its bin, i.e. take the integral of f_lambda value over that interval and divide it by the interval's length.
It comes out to 68.4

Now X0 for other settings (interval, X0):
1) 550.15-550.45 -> 67.0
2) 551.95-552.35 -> 76.7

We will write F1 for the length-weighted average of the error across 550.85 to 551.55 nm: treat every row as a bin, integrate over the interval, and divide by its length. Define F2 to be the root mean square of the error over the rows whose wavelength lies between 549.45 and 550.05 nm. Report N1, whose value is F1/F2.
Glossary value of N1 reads 1.00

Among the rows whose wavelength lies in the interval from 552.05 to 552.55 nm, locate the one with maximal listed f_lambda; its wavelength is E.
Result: 552.3 nm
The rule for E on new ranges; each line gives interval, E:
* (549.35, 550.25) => 549.6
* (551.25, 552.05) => 552.0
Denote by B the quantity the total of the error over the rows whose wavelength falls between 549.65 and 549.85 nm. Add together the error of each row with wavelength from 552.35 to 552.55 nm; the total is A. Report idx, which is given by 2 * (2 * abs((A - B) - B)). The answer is 65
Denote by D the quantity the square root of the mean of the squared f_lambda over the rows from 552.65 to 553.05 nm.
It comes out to 63.1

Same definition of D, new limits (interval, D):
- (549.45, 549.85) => 68.8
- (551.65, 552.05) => 69.7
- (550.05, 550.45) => 66.4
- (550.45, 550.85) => 68.2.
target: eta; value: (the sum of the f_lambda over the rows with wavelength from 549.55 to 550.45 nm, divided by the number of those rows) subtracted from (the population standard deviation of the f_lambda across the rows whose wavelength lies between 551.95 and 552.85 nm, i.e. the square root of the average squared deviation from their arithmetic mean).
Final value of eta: -63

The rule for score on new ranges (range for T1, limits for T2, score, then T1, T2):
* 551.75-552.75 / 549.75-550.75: -2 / 2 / 4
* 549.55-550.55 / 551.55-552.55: 1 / 3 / 2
